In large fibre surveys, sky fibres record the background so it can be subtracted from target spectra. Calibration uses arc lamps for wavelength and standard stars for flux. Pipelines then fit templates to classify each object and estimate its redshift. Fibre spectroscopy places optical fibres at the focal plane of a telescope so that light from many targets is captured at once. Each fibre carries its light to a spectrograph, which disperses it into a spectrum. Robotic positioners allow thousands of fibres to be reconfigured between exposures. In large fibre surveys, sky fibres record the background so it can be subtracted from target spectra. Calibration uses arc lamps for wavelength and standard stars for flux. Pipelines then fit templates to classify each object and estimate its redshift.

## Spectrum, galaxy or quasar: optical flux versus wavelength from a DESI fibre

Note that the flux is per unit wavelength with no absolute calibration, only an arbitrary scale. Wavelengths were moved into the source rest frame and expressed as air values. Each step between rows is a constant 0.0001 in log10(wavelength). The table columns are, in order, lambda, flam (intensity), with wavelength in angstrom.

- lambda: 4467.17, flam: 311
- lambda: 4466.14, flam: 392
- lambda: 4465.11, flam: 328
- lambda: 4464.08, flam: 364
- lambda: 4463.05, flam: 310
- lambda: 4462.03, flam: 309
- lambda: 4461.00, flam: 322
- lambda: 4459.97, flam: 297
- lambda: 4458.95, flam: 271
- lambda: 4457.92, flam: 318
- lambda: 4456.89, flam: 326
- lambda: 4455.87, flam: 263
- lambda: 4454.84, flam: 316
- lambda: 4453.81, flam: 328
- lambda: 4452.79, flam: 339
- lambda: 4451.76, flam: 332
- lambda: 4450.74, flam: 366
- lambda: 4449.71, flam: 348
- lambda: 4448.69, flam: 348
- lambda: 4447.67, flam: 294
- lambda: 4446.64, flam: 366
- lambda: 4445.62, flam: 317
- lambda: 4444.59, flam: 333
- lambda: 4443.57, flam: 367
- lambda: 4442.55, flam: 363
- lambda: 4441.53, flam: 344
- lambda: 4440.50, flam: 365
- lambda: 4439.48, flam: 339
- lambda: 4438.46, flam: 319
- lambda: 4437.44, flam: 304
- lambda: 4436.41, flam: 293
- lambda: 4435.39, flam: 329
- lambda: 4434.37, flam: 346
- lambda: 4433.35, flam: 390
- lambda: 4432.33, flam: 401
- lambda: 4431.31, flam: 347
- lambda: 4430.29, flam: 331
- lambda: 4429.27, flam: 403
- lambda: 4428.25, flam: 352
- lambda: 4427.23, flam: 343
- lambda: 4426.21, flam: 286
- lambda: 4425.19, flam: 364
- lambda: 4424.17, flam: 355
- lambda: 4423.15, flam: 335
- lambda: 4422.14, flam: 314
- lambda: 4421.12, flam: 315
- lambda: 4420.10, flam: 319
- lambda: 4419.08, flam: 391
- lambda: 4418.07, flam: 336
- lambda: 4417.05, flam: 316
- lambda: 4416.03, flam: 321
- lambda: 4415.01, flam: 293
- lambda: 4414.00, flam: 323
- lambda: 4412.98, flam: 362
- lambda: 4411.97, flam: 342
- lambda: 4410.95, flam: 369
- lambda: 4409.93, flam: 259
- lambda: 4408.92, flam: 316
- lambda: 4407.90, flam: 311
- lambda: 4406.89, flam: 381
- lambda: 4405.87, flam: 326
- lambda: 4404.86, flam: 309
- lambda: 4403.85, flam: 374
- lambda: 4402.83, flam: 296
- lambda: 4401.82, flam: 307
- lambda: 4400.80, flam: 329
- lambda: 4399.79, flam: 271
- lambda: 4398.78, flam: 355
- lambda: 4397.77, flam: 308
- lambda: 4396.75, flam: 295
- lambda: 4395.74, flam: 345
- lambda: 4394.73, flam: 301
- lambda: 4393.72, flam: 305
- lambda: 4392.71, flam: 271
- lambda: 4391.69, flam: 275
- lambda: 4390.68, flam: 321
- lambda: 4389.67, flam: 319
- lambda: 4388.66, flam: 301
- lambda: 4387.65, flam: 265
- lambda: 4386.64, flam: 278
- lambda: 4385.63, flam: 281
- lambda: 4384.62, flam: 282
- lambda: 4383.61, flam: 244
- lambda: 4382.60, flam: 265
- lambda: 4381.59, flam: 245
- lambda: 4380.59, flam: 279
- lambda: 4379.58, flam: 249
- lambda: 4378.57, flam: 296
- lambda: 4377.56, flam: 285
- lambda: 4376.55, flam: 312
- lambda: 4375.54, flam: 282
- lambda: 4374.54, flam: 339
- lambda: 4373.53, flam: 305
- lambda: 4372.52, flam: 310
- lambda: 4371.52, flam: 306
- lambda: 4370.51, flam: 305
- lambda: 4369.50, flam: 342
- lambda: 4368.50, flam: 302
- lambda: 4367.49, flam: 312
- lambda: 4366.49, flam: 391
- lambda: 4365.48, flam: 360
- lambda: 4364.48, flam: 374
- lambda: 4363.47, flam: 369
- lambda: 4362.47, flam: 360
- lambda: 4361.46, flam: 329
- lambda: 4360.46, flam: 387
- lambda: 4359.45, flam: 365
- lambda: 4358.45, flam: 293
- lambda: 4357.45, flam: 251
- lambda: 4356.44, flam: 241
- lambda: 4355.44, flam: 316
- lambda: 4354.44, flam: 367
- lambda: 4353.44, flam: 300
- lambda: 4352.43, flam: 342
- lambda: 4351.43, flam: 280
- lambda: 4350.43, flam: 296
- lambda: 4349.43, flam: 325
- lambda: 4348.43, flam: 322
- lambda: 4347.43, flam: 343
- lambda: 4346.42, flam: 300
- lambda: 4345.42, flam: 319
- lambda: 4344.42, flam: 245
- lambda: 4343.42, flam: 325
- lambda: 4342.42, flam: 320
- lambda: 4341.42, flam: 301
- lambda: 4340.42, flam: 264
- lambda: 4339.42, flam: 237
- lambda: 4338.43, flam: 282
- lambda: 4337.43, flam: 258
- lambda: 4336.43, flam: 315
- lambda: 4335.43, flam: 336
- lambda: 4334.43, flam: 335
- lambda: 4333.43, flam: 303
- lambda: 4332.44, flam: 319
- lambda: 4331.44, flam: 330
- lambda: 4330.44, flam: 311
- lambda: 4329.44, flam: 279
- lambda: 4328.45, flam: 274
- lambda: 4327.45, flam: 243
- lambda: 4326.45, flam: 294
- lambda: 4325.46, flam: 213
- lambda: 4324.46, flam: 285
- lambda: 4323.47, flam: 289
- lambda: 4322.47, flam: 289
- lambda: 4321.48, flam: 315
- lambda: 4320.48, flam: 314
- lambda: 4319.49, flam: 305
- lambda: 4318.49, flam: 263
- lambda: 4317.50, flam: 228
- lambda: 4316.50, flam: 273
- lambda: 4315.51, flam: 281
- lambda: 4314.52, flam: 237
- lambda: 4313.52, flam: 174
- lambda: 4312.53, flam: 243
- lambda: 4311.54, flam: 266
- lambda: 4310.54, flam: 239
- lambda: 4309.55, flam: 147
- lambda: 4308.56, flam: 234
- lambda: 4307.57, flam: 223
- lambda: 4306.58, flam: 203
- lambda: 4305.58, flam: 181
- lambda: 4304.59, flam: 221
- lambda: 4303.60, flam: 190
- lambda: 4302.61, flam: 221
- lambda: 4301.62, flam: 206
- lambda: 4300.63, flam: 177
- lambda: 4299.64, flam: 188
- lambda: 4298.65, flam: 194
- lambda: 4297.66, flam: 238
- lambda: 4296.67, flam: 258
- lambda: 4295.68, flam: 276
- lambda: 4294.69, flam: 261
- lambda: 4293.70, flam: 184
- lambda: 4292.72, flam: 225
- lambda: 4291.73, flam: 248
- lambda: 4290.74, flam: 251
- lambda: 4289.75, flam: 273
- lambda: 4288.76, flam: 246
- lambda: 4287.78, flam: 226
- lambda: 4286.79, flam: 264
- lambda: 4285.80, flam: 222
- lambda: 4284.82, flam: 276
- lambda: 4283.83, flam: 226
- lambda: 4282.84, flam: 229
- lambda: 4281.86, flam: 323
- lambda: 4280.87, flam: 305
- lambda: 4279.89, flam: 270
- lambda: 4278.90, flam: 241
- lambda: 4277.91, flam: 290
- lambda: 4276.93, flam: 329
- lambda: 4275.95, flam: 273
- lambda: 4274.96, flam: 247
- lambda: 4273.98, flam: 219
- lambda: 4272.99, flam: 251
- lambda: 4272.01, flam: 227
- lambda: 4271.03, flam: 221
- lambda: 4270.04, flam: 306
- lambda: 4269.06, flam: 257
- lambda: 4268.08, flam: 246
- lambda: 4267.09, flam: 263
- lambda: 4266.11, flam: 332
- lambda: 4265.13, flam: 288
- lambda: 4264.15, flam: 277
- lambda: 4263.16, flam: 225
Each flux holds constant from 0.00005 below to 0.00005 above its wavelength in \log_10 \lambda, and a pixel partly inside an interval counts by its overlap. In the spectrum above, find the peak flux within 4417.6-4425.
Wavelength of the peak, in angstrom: 4419.08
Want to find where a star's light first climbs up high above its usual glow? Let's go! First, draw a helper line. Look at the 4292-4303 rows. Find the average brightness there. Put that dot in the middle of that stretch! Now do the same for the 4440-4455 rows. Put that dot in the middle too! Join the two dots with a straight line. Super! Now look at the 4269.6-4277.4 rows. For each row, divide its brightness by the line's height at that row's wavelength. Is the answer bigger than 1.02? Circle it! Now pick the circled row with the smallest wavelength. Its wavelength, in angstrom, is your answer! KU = 4270.04 angstrom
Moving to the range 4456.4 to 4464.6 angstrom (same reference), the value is 4464.08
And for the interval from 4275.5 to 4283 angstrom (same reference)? 4275.95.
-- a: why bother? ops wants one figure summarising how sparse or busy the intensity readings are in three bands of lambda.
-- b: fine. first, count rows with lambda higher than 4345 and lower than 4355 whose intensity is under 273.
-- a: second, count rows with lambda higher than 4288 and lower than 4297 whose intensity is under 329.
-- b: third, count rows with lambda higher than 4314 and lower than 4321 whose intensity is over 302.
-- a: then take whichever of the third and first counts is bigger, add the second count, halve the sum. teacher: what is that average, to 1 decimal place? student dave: 5.5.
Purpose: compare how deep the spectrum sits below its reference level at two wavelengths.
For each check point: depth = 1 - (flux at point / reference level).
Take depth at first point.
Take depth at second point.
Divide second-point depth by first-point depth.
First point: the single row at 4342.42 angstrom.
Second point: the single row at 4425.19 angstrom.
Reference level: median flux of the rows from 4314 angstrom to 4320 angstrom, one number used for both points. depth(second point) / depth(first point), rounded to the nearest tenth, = 1.8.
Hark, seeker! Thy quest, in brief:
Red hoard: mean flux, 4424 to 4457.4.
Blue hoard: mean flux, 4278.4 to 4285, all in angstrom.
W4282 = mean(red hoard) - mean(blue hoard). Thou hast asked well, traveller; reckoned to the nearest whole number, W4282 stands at 73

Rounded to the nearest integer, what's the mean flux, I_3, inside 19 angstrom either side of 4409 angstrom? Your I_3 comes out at 323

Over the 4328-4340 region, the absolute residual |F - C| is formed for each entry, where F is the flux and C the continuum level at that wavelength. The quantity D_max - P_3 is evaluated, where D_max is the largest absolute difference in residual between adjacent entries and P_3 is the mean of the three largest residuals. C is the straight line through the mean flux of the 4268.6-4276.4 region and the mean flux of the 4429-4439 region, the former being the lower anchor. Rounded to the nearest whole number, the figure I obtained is -4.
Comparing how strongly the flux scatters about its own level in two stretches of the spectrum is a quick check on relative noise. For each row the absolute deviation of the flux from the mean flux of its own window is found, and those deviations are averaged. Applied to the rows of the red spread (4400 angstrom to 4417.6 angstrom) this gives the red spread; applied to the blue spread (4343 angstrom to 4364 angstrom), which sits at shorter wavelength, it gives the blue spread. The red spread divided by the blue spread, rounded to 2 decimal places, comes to 0.75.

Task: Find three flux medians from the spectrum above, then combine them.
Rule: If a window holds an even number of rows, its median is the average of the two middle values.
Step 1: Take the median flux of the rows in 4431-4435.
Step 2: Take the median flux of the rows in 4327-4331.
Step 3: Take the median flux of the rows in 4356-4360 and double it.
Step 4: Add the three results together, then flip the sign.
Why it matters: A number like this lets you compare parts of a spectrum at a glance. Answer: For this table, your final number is -1189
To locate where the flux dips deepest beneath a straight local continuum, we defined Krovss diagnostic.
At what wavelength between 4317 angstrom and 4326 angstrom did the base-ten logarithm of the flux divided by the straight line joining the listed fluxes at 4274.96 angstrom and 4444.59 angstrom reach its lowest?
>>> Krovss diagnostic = 4325.46 angstrom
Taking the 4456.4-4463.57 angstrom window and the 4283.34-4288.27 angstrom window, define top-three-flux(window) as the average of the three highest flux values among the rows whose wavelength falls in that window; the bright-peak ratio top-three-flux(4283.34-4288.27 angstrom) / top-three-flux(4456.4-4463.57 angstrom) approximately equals 0.79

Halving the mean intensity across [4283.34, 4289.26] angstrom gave 122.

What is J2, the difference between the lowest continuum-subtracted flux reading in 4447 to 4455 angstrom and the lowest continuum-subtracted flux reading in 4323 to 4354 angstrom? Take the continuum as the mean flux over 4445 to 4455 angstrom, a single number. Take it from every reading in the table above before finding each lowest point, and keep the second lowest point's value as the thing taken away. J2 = 81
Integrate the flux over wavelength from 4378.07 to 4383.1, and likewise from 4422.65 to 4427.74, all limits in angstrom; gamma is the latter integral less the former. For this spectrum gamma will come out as 369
